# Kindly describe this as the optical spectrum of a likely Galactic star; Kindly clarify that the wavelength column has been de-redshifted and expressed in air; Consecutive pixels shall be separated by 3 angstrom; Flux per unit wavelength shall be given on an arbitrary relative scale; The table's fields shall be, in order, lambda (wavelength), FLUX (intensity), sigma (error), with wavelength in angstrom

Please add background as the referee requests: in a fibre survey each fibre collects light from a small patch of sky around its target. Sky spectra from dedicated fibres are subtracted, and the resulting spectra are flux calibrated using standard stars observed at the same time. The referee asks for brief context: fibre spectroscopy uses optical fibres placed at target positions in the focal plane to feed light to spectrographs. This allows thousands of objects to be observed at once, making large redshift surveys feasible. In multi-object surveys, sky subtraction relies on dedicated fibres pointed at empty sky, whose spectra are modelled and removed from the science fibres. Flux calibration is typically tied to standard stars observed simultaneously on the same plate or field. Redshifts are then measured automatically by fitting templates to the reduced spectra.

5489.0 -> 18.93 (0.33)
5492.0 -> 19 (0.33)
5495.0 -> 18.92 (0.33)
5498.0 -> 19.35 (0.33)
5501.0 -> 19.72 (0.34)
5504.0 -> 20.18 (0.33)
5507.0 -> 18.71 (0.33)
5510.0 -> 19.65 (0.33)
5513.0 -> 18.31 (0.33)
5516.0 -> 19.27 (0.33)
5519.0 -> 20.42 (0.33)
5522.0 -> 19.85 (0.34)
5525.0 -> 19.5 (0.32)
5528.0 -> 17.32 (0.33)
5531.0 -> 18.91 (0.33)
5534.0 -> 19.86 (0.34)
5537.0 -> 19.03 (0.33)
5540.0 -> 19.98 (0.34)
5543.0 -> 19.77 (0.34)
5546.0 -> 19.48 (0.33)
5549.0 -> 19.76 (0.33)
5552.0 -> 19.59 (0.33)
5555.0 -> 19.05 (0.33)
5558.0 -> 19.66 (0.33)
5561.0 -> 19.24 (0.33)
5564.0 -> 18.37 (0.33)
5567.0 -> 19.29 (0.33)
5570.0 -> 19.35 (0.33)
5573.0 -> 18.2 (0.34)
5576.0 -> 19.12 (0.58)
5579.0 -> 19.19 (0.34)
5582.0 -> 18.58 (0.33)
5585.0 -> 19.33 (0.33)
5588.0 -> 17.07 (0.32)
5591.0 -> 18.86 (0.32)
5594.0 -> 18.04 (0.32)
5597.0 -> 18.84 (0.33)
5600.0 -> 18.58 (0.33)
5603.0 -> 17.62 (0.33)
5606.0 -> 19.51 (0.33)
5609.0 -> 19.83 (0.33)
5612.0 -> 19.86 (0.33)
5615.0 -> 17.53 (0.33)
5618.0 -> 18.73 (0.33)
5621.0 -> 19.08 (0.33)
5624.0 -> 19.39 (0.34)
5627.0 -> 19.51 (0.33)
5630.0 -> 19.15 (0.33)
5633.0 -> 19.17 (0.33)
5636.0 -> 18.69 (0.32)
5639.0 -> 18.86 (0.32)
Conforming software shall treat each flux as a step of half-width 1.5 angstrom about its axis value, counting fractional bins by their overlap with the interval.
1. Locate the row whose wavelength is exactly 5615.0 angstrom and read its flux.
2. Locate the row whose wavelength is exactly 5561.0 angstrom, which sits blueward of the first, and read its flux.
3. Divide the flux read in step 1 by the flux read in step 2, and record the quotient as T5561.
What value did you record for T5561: 0.91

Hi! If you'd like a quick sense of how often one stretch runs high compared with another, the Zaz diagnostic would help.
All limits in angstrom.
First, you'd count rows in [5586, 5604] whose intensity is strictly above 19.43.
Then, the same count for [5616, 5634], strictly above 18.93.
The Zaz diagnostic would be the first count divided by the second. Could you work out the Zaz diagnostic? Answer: 0.0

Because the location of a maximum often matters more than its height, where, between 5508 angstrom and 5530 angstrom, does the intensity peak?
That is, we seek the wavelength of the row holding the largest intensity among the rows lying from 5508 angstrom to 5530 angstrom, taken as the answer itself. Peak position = 5519.0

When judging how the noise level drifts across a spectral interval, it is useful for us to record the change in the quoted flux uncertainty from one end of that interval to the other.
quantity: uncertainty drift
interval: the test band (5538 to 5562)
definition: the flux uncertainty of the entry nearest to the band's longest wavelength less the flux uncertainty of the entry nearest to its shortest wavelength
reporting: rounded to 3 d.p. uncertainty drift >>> -0.010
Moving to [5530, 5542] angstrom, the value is 0.010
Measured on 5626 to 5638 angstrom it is -0.010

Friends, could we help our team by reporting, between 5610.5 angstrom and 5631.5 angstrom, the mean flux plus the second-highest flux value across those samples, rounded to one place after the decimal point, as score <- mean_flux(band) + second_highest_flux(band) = 38.5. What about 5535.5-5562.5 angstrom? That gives 39.3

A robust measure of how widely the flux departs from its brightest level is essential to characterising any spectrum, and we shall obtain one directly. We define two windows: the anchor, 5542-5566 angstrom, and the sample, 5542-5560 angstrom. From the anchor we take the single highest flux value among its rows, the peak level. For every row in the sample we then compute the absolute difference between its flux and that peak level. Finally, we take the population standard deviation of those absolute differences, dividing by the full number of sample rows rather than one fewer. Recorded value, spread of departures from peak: 0.25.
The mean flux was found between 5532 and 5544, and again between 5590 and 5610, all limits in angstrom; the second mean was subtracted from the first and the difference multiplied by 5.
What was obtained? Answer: 4.5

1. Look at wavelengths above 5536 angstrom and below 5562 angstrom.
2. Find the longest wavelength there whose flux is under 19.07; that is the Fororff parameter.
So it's 5555.0 angstrom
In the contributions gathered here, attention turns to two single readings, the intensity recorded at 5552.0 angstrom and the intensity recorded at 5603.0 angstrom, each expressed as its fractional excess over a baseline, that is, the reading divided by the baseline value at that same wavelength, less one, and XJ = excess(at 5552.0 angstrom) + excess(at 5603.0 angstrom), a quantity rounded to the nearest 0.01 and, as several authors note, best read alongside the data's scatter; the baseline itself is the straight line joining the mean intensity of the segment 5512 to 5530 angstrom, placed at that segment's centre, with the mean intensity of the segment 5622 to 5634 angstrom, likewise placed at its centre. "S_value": -0.06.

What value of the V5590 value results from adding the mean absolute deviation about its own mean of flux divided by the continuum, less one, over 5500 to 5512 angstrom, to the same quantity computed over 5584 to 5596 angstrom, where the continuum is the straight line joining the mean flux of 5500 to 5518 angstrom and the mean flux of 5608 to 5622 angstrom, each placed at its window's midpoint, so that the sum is 0.062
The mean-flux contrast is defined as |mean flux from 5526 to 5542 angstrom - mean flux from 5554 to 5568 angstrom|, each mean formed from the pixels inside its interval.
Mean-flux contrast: 0.1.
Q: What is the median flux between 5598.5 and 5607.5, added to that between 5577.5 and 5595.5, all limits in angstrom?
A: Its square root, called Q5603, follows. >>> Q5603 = 6.11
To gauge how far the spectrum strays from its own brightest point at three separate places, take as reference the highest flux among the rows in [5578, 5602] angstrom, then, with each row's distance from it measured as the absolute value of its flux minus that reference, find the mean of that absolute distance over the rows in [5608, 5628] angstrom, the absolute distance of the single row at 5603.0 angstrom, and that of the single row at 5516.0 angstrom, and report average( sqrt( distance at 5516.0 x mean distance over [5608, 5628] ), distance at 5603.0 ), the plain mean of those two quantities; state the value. 0.95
